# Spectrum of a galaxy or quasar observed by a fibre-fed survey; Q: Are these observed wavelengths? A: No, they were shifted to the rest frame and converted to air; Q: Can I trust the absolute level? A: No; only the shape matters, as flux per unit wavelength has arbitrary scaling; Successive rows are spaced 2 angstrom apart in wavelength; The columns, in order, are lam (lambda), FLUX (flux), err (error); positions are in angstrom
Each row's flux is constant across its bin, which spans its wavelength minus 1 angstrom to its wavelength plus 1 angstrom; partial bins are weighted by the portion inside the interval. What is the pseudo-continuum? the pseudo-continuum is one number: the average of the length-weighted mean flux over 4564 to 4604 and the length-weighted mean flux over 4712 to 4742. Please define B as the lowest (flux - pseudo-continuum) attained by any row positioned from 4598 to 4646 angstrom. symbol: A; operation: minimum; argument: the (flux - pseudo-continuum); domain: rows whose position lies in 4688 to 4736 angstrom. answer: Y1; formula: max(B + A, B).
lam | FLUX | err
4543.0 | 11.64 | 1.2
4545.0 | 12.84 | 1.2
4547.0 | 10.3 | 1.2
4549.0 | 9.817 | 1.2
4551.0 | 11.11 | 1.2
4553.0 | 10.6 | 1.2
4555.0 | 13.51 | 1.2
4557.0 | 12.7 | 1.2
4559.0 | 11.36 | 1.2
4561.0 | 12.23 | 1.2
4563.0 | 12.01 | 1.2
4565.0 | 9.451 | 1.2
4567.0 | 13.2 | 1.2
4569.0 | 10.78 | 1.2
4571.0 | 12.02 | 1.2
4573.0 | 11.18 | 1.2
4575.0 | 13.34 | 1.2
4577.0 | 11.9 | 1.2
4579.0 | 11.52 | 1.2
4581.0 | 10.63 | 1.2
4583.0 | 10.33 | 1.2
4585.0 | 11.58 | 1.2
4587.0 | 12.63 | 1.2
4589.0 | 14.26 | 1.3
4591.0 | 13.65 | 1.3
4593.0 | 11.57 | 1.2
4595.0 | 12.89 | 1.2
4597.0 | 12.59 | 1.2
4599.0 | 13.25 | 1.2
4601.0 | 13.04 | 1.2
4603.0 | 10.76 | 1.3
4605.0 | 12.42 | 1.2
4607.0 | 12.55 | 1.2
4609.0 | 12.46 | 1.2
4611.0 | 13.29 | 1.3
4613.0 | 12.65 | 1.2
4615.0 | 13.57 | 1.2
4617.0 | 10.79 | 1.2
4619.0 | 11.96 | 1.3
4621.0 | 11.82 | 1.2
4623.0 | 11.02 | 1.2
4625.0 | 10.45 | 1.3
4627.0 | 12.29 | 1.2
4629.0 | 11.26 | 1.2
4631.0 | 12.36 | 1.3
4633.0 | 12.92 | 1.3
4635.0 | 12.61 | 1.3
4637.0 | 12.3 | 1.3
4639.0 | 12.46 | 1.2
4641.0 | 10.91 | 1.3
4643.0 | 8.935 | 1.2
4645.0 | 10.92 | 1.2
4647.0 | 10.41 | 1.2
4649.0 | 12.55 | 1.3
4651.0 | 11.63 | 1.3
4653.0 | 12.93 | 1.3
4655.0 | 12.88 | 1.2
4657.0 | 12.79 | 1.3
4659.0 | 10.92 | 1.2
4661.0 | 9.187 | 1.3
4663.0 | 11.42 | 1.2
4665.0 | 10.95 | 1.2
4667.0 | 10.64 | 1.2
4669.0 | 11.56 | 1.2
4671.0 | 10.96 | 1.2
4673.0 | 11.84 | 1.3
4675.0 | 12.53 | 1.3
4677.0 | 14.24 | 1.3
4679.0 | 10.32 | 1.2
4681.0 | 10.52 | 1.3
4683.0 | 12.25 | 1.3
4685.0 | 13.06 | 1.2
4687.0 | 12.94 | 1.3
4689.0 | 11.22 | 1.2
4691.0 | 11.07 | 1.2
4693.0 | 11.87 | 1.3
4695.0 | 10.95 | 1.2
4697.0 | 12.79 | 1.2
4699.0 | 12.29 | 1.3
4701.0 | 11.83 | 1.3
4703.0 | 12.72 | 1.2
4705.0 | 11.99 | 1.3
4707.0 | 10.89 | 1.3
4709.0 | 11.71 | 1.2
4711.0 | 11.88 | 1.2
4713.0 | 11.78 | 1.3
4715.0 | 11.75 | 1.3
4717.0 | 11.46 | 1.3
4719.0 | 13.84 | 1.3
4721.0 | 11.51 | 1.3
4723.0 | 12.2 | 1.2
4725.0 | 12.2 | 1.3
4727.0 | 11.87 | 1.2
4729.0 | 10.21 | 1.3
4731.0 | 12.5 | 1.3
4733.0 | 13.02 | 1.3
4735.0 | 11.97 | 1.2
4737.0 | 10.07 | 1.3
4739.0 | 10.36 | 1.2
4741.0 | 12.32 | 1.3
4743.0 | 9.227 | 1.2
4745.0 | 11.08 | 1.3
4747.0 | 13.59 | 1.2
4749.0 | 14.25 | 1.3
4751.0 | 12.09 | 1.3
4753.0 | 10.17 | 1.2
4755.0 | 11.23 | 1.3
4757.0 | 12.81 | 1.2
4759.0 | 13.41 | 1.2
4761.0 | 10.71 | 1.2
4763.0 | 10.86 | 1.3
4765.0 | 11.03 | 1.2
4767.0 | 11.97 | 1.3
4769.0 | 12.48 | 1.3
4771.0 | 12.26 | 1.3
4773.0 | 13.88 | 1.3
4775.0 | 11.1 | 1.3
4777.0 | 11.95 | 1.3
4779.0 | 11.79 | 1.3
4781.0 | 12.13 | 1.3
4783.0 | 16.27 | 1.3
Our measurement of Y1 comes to -2.98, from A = -1.71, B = -3.0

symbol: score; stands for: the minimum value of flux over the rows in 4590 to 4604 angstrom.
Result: 10.76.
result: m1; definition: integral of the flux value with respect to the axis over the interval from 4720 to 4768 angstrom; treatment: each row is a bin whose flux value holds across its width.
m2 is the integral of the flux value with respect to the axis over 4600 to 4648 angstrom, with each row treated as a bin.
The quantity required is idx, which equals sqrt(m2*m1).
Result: 565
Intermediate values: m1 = 561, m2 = 568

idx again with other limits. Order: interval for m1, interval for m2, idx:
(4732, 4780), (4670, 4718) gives 568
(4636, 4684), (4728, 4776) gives 559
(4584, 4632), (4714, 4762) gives 579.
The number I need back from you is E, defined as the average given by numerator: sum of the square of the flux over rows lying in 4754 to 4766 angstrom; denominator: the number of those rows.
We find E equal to 137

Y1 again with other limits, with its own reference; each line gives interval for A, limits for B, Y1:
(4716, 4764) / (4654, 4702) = -2.73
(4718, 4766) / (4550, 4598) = -2.47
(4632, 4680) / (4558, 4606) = -2.47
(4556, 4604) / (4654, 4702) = -2.73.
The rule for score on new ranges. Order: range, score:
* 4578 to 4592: 10.33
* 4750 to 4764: 10.17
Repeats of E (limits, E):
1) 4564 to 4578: 138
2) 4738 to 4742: 130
